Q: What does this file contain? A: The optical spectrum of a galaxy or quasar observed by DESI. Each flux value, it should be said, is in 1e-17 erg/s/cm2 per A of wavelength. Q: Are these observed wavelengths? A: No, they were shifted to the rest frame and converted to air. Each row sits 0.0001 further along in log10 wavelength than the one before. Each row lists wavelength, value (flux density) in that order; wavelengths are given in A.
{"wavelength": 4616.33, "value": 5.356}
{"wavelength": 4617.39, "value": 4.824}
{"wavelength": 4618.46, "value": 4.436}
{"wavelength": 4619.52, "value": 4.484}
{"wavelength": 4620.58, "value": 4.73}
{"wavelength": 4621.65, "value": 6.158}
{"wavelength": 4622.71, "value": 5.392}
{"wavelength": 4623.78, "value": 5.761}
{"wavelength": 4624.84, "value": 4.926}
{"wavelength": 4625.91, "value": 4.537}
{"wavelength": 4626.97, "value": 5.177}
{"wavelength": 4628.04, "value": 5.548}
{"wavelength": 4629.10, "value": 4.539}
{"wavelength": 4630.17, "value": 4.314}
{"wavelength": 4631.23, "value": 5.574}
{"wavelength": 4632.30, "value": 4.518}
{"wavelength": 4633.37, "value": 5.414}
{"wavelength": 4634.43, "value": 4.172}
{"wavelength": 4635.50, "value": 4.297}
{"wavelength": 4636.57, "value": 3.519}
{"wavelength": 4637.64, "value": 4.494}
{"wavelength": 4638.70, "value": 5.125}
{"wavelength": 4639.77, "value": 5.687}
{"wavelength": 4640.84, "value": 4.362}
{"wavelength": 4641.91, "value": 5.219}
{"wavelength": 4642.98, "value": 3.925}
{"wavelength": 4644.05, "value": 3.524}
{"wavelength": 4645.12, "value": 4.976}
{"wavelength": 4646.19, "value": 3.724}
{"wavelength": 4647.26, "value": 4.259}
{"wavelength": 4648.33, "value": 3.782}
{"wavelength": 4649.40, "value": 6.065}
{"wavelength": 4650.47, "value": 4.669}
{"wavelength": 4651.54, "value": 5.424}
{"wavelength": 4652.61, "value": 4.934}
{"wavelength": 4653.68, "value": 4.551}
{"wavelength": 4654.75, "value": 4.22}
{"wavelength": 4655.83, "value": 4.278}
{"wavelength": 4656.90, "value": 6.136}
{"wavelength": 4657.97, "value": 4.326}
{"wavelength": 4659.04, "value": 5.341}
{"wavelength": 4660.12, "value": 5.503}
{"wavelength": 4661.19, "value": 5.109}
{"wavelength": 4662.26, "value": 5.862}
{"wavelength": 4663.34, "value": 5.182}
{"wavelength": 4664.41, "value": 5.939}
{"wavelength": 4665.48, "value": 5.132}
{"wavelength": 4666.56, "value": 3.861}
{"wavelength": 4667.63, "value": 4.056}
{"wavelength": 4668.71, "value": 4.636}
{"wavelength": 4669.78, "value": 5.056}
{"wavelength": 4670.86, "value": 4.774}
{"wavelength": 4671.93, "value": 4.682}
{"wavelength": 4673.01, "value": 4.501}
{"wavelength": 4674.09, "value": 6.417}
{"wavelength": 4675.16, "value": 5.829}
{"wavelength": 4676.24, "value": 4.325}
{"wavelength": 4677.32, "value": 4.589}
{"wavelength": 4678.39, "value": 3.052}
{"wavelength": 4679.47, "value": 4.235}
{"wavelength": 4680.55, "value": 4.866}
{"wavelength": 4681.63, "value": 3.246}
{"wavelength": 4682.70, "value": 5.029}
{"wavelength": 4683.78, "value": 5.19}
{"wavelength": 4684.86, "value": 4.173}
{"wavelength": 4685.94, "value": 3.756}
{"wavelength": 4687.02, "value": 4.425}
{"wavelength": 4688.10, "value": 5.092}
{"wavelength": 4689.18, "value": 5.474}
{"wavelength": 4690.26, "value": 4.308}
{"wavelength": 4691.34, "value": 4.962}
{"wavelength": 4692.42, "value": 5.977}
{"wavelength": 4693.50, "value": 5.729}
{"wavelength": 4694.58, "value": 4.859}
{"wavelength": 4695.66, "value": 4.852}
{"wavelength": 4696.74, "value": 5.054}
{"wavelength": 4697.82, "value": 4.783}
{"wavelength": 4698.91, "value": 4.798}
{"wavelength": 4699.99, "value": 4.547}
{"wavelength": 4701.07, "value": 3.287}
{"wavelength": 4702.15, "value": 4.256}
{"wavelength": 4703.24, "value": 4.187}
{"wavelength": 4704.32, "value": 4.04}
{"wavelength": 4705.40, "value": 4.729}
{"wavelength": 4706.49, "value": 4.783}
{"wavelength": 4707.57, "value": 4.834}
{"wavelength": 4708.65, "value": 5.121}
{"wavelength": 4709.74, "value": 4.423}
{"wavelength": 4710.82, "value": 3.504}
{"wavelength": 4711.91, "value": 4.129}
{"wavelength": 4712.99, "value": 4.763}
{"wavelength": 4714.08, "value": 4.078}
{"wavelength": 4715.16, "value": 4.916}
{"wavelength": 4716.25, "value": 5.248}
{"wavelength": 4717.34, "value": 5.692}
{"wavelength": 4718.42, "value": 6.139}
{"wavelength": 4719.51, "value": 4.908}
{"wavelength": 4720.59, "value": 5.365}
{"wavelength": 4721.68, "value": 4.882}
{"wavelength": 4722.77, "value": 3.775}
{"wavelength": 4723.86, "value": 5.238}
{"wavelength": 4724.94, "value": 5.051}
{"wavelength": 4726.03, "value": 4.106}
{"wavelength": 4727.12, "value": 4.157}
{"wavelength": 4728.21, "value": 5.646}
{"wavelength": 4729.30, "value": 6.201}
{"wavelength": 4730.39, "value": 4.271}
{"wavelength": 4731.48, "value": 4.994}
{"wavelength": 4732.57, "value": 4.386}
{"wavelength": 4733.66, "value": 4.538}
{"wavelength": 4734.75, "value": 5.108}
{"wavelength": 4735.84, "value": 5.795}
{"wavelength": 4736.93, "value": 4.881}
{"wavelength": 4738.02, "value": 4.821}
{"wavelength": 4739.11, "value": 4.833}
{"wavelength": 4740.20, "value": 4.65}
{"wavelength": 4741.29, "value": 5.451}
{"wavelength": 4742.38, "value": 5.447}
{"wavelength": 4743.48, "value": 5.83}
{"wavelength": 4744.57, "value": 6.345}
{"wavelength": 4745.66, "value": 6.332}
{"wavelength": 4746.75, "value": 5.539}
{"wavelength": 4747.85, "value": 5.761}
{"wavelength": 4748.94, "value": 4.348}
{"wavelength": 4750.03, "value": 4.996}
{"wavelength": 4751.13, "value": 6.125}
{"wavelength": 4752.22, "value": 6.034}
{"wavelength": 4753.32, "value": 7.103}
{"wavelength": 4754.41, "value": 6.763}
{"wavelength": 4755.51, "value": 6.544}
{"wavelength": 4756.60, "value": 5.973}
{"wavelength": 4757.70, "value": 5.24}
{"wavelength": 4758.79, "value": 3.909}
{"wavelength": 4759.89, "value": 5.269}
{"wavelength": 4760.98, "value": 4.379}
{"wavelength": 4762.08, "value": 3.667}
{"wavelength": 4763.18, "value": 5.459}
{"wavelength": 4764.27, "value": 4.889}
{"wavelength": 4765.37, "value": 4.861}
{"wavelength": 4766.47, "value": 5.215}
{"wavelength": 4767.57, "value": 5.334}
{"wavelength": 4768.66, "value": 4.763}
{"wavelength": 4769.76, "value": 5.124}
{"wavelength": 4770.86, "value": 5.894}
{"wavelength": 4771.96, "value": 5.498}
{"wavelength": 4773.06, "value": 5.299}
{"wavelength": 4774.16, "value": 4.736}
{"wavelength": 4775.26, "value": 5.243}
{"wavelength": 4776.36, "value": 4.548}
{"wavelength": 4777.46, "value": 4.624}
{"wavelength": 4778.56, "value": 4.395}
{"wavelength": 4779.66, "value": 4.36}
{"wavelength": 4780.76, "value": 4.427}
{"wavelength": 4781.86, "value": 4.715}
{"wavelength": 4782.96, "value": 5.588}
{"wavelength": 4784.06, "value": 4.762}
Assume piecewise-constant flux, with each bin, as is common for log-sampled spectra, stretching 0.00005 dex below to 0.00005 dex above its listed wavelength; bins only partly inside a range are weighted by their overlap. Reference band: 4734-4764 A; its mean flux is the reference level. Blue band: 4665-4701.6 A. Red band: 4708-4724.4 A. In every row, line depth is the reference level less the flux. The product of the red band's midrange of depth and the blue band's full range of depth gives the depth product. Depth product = 2.0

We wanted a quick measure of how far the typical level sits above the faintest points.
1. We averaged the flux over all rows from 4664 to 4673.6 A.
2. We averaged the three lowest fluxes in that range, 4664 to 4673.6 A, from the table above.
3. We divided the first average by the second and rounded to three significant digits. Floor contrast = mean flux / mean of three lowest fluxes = 1.14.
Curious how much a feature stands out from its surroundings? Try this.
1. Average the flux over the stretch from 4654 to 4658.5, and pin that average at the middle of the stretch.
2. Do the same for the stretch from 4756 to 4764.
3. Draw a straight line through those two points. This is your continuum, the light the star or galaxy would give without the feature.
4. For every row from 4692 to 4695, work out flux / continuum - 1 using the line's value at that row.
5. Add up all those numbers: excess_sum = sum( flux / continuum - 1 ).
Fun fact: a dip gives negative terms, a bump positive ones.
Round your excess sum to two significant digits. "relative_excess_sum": 0.47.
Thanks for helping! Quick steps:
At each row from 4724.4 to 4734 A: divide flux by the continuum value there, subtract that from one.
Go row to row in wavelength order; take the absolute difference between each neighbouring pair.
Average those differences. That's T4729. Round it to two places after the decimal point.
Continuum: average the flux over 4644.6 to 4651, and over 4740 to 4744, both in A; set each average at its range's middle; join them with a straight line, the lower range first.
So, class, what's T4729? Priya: 0.15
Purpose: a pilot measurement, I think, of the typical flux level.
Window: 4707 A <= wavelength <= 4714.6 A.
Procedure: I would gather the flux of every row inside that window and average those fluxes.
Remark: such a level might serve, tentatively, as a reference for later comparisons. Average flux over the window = 4.4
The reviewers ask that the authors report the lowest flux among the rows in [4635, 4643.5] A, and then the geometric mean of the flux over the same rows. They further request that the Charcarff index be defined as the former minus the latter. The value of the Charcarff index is -1.0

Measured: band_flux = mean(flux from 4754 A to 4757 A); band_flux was 6.43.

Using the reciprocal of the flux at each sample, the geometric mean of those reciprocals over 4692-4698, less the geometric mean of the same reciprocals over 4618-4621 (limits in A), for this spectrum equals -0.027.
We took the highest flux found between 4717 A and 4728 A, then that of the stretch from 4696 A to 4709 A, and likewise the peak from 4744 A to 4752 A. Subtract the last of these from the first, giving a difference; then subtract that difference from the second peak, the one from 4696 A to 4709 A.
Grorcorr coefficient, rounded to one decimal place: 5.3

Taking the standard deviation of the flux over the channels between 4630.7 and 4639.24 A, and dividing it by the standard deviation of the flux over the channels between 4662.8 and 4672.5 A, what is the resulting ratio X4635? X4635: 1.1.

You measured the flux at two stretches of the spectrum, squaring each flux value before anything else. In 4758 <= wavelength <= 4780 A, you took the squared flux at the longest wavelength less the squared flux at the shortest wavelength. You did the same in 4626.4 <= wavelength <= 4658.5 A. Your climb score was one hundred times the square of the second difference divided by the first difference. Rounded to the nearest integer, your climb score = 1754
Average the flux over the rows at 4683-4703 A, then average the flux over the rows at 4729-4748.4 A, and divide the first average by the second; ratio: 0.90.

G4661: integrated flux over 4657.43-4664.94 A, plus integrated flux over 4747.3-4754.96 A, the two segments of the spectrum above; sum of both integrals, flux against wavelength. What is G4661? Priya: 85.0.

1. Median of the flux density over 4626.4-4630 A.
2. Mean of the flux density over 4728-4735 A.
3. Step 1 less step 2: 0.2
